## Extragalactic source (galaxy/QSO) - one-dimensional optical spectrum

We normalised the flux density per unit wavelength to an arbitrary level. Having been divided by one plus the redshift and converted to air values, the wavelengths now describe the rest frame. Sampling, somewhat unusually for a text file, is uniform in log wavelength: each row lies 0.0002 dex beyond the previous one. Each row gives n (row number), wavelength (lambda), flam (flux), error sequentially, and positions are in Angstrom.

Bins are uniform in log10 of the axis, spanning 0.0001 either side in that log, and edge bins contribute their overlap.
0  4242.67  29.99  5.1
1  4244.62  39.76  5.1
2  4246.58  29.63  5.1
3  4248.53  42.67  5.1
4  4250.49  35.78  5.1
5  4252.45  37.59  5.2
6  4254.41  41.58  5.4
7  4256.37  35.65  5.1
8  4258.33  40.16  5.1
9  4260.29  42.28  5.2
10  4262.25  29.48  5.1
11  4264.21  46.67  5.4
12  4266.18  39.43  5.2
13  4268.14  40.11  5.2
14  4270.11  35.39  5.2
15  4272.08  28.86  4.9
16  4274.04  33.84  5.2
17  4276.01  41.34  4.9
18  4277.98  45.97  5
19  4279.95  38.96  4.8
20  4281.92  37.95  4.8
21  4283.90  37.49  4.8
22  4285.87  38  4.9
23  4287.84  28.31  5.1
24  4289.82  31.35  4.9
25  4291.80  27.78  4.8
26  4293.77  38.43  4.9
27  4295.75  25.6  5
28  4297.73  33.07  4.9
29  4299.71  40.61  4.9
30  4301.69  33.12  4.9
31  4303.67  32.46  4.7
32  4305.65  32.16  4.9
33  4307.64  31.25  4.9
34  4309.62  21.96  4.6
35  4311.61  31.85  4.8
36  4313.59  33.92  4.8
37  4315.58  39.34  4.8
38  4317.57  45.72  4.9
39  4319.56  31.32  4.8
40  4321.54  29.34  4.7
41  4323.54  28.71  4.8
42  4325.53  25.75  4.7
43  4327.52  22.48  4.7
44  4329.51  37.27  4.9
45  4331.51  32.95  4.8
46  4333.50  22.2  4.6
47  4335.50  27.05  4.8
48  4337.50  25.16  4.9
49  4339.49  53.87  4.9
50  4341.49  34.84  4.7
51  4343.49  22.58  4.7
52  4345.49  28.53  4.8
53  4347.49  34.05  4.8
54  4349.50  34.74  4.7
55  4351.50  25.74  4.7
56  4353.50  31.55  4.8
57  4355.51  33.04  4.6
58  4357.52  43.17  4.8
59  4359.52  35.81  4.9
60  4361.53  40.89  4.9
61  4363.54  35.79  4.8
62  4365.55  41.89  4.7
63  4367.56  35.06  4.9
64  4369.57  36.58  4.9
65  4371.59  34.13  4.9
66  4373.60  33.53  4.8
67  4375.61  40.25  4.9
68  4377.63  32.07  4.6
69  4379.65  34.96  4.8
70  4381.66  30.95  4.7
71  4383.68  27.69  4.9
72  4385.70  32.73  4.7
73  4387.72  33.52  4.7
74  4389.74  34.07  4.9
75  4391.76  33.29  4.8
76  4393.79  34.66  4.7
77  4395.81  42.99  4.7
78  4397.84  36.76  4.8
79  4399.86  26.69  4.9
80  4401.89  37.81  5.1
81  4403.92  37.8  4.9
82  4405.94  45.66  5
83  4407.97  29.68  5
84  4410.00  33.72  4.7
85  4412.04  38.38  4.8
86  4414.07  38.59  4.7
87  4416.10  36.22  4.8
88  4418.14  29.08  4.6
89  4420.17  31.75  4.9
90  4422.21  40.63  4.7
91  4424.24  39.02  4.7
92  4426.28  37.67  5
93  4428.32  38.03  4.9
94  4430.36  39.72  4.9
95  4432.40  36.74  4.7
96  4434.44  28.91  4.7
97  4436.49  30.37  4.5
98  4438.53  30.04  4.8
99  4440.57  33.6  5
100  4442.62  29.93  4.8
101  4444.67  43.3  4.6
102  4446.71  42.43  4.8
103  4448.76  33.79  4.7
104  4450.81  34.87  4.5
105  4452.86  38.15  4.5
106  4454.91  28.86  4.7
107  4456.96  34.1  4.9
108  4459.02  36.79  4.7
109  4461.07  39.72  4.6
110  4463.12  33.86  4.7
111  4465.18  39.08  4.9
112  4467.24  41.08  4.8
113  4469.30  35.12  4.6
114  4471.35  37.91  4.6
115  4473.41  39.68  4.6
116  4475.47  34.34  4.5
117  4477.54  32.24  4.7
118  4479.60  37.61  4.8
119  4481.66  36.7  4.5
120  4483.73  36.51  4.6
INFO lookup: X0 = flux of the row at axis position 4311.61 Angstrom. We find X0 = 31.85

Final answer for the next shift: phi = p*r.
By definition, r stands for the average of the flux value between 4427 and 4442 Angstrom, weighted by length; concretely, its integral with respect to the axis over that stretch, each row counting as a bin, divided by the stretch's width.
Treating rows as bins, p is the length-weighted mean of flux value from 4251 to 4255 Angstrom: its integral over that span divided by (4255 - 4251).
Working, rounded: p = 38.9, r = 34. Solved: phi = 1318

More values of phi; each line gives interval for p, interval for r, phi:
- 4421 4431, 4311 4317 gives 1399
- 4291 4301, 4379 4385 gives 1032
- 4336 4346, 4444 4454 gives 1260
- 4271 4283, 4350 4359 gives 1270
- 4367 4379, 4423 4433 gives 1353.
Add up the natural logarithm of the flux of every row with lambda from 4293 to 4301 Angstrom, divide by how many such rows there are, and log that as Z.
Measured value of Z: 3.52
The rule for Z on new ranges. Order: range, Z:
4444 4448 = 3.76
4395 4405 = 3.58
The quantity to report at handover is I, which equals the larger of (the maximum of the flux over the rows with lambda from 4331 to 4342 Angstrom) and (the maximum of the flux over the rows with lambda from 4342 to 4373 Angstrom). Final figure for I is 53.9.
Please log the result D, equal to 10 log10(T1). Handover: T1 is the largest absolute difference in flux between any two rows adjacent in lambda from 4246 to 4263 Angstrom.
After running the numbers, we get 11.2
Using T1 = 13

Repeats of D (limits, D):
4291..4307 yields 11.1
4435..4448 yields 11.3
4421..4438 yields 8.9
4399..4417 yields 12.0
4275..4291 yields 9.9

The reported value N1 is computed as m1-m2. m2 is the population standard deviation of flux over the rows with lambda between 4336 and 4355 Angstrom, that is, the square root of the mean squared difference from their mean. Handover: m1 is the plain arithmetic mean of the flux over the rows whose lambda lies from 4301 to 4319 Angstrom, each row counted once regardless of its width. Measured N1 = 24.8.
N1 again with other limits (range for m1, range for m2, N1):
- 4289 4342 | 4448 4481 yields 29.1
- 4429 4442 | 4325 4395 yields 26.9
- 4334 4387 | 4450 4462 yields 30.6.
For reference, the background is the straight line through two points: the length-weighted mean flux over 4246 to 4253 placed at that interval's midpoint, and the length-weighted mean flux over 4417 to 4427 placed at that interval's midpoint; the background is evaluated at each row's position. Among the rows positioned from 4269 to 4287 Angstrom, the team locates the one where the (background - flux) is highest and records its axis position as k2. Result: 4272.08 Angstrom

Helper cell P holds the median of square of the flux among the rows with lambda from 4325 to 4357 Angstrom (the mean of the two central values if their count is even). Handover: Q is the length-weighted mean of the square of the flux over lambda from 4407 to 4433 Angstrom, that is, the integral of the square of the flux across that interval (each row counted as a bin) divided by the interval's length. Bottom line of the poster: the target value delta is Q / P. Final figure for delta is 1.46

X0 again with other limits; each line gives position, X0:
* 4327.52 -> 22.48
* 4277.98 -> 45.97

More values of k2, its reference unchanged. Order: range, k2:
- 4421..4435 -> 4434.44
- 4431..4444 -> 4434.44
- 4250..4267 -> 4262.25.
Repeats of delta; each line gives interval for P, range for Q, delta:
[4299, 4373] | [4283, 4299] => 1.00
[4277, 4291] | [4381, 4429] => 0.88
